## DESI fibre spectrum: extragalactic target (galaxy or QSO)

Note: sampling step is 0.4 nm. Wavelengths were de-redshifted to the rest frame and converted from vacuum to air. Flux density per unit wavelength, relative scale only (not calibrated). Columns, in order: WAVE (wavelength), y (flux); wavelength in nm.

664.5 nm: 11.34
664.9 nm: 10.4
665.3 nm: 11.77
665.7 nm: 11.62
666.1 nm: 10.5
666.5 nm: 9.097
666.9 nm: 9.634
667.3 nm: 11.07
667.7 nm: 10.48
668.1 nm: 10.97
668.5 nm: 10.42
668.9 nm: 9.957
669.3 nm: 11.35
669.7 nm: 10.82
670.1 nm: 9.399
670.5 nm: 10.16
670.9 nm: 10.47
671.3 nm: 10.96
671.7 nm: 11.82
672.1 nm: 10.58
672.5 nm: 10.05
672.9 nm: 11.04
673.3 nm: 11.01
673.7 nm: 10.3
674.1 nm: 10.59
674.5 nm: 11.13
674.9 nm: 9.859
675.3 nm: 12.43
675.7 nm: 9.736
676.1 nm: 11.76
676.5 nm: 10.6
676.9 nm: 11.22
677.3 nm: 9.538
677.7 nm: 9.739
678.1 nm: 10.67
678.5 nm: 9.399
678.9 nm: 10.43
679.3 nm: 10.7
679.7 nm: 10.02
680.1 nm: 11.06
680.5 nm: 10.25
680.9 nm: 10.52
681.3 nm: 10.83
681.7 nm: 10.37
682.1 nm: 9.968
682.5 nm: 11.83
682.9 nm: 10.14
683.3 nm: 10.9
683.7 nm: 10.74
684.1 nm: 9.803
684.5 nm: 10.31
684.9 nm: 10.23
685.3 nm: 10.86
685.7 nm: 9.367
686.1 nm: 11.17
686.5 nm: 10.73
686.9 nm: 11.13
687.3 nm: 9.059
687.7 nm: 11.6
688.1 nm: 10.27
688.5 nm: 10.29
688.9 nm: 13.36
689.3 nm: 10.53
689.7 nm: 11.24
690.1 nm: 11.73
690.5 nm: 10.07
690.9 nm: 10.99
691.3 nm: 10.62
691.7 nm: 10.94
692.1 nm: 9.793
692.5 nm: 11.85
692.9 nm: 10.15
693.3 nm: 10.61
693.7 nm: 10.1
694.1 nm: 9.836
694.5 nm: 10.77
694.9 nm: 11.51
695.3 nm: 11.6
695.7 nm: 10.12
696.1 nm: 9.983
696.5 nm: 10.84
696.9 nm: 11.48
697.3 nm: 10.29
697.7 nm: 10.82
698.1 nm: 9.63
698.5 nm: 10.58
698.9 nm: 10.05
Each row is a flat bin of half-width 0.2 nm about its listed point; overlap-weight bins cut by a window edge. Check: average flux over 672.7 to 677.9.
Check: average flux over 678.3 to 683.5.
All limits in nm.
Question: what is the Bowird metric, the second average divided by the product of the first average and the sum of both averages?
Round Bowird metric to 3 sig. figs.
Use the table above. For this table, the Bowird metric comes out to 0.0463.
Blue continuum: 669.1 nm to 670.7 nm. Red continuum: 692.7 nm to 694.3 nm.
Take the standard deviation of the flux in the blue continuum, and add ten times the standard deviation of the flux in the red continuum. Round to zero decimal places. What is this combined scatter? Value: 4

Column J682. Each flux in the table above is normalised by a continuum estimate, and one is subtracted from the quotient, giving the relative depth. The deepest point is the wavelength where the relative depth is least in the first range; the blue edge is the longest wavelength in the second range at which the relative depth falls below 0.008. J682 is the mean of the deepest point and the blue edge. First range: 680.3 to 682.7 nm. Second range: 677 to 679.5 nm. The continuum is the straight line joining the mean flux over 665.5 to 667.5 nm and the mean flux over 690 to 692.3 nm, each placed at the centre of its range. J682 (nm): 680.50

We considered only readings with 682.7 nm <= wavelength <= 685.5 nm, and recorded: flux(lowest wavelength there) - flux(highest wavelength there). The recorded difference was -0.7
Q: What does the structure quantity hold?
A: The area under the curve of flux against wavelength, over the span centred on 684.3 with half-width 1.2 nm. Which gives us 25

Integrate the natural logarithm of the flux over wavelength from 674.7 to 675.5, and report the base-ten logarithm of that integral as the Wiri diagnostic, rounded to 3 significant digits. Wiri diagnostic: 0.284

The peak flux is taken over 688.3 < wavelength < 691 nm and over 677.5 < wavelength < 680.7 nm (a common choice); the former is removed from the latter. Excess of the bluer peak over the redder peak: -2.3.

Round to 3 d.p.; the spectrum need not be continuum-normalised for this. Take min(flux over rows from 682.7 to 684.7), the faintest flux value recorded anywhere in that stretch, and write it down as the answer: 9.803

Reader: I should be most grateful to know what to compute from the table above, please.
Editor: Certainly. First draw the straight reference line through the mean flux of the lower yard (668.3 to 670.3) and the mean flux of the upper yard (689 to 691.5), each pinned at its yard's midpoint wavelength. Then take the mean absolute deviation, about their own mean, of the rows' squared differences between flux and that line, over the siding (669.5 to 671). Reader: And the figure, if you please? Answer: 0.35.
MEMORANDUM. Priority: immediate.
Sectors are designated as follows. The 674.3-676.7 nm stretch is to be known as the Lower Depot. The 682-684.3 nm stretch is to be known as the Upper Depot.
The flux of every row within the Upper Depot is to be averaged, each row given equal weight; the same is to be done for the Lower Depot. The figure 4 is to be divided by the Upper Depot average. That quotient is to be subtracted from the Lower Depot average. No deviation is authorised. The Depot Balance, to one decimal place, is 10.5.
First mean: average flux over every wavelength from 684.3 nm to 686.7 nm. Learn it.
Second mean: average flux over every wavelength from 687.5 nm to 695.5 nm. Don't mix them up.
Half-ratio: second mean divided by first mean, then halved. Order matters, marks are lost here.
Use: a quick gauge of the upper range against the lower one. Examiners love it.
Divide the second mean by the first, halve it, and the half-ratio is 0.521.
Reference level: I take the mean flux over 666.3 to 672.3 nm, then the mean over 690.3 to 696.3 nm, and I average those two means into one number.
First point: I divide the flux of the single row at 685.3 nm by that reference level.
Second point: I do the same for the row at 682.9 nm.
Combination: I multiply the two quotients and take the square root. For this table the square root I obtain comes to 1.00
